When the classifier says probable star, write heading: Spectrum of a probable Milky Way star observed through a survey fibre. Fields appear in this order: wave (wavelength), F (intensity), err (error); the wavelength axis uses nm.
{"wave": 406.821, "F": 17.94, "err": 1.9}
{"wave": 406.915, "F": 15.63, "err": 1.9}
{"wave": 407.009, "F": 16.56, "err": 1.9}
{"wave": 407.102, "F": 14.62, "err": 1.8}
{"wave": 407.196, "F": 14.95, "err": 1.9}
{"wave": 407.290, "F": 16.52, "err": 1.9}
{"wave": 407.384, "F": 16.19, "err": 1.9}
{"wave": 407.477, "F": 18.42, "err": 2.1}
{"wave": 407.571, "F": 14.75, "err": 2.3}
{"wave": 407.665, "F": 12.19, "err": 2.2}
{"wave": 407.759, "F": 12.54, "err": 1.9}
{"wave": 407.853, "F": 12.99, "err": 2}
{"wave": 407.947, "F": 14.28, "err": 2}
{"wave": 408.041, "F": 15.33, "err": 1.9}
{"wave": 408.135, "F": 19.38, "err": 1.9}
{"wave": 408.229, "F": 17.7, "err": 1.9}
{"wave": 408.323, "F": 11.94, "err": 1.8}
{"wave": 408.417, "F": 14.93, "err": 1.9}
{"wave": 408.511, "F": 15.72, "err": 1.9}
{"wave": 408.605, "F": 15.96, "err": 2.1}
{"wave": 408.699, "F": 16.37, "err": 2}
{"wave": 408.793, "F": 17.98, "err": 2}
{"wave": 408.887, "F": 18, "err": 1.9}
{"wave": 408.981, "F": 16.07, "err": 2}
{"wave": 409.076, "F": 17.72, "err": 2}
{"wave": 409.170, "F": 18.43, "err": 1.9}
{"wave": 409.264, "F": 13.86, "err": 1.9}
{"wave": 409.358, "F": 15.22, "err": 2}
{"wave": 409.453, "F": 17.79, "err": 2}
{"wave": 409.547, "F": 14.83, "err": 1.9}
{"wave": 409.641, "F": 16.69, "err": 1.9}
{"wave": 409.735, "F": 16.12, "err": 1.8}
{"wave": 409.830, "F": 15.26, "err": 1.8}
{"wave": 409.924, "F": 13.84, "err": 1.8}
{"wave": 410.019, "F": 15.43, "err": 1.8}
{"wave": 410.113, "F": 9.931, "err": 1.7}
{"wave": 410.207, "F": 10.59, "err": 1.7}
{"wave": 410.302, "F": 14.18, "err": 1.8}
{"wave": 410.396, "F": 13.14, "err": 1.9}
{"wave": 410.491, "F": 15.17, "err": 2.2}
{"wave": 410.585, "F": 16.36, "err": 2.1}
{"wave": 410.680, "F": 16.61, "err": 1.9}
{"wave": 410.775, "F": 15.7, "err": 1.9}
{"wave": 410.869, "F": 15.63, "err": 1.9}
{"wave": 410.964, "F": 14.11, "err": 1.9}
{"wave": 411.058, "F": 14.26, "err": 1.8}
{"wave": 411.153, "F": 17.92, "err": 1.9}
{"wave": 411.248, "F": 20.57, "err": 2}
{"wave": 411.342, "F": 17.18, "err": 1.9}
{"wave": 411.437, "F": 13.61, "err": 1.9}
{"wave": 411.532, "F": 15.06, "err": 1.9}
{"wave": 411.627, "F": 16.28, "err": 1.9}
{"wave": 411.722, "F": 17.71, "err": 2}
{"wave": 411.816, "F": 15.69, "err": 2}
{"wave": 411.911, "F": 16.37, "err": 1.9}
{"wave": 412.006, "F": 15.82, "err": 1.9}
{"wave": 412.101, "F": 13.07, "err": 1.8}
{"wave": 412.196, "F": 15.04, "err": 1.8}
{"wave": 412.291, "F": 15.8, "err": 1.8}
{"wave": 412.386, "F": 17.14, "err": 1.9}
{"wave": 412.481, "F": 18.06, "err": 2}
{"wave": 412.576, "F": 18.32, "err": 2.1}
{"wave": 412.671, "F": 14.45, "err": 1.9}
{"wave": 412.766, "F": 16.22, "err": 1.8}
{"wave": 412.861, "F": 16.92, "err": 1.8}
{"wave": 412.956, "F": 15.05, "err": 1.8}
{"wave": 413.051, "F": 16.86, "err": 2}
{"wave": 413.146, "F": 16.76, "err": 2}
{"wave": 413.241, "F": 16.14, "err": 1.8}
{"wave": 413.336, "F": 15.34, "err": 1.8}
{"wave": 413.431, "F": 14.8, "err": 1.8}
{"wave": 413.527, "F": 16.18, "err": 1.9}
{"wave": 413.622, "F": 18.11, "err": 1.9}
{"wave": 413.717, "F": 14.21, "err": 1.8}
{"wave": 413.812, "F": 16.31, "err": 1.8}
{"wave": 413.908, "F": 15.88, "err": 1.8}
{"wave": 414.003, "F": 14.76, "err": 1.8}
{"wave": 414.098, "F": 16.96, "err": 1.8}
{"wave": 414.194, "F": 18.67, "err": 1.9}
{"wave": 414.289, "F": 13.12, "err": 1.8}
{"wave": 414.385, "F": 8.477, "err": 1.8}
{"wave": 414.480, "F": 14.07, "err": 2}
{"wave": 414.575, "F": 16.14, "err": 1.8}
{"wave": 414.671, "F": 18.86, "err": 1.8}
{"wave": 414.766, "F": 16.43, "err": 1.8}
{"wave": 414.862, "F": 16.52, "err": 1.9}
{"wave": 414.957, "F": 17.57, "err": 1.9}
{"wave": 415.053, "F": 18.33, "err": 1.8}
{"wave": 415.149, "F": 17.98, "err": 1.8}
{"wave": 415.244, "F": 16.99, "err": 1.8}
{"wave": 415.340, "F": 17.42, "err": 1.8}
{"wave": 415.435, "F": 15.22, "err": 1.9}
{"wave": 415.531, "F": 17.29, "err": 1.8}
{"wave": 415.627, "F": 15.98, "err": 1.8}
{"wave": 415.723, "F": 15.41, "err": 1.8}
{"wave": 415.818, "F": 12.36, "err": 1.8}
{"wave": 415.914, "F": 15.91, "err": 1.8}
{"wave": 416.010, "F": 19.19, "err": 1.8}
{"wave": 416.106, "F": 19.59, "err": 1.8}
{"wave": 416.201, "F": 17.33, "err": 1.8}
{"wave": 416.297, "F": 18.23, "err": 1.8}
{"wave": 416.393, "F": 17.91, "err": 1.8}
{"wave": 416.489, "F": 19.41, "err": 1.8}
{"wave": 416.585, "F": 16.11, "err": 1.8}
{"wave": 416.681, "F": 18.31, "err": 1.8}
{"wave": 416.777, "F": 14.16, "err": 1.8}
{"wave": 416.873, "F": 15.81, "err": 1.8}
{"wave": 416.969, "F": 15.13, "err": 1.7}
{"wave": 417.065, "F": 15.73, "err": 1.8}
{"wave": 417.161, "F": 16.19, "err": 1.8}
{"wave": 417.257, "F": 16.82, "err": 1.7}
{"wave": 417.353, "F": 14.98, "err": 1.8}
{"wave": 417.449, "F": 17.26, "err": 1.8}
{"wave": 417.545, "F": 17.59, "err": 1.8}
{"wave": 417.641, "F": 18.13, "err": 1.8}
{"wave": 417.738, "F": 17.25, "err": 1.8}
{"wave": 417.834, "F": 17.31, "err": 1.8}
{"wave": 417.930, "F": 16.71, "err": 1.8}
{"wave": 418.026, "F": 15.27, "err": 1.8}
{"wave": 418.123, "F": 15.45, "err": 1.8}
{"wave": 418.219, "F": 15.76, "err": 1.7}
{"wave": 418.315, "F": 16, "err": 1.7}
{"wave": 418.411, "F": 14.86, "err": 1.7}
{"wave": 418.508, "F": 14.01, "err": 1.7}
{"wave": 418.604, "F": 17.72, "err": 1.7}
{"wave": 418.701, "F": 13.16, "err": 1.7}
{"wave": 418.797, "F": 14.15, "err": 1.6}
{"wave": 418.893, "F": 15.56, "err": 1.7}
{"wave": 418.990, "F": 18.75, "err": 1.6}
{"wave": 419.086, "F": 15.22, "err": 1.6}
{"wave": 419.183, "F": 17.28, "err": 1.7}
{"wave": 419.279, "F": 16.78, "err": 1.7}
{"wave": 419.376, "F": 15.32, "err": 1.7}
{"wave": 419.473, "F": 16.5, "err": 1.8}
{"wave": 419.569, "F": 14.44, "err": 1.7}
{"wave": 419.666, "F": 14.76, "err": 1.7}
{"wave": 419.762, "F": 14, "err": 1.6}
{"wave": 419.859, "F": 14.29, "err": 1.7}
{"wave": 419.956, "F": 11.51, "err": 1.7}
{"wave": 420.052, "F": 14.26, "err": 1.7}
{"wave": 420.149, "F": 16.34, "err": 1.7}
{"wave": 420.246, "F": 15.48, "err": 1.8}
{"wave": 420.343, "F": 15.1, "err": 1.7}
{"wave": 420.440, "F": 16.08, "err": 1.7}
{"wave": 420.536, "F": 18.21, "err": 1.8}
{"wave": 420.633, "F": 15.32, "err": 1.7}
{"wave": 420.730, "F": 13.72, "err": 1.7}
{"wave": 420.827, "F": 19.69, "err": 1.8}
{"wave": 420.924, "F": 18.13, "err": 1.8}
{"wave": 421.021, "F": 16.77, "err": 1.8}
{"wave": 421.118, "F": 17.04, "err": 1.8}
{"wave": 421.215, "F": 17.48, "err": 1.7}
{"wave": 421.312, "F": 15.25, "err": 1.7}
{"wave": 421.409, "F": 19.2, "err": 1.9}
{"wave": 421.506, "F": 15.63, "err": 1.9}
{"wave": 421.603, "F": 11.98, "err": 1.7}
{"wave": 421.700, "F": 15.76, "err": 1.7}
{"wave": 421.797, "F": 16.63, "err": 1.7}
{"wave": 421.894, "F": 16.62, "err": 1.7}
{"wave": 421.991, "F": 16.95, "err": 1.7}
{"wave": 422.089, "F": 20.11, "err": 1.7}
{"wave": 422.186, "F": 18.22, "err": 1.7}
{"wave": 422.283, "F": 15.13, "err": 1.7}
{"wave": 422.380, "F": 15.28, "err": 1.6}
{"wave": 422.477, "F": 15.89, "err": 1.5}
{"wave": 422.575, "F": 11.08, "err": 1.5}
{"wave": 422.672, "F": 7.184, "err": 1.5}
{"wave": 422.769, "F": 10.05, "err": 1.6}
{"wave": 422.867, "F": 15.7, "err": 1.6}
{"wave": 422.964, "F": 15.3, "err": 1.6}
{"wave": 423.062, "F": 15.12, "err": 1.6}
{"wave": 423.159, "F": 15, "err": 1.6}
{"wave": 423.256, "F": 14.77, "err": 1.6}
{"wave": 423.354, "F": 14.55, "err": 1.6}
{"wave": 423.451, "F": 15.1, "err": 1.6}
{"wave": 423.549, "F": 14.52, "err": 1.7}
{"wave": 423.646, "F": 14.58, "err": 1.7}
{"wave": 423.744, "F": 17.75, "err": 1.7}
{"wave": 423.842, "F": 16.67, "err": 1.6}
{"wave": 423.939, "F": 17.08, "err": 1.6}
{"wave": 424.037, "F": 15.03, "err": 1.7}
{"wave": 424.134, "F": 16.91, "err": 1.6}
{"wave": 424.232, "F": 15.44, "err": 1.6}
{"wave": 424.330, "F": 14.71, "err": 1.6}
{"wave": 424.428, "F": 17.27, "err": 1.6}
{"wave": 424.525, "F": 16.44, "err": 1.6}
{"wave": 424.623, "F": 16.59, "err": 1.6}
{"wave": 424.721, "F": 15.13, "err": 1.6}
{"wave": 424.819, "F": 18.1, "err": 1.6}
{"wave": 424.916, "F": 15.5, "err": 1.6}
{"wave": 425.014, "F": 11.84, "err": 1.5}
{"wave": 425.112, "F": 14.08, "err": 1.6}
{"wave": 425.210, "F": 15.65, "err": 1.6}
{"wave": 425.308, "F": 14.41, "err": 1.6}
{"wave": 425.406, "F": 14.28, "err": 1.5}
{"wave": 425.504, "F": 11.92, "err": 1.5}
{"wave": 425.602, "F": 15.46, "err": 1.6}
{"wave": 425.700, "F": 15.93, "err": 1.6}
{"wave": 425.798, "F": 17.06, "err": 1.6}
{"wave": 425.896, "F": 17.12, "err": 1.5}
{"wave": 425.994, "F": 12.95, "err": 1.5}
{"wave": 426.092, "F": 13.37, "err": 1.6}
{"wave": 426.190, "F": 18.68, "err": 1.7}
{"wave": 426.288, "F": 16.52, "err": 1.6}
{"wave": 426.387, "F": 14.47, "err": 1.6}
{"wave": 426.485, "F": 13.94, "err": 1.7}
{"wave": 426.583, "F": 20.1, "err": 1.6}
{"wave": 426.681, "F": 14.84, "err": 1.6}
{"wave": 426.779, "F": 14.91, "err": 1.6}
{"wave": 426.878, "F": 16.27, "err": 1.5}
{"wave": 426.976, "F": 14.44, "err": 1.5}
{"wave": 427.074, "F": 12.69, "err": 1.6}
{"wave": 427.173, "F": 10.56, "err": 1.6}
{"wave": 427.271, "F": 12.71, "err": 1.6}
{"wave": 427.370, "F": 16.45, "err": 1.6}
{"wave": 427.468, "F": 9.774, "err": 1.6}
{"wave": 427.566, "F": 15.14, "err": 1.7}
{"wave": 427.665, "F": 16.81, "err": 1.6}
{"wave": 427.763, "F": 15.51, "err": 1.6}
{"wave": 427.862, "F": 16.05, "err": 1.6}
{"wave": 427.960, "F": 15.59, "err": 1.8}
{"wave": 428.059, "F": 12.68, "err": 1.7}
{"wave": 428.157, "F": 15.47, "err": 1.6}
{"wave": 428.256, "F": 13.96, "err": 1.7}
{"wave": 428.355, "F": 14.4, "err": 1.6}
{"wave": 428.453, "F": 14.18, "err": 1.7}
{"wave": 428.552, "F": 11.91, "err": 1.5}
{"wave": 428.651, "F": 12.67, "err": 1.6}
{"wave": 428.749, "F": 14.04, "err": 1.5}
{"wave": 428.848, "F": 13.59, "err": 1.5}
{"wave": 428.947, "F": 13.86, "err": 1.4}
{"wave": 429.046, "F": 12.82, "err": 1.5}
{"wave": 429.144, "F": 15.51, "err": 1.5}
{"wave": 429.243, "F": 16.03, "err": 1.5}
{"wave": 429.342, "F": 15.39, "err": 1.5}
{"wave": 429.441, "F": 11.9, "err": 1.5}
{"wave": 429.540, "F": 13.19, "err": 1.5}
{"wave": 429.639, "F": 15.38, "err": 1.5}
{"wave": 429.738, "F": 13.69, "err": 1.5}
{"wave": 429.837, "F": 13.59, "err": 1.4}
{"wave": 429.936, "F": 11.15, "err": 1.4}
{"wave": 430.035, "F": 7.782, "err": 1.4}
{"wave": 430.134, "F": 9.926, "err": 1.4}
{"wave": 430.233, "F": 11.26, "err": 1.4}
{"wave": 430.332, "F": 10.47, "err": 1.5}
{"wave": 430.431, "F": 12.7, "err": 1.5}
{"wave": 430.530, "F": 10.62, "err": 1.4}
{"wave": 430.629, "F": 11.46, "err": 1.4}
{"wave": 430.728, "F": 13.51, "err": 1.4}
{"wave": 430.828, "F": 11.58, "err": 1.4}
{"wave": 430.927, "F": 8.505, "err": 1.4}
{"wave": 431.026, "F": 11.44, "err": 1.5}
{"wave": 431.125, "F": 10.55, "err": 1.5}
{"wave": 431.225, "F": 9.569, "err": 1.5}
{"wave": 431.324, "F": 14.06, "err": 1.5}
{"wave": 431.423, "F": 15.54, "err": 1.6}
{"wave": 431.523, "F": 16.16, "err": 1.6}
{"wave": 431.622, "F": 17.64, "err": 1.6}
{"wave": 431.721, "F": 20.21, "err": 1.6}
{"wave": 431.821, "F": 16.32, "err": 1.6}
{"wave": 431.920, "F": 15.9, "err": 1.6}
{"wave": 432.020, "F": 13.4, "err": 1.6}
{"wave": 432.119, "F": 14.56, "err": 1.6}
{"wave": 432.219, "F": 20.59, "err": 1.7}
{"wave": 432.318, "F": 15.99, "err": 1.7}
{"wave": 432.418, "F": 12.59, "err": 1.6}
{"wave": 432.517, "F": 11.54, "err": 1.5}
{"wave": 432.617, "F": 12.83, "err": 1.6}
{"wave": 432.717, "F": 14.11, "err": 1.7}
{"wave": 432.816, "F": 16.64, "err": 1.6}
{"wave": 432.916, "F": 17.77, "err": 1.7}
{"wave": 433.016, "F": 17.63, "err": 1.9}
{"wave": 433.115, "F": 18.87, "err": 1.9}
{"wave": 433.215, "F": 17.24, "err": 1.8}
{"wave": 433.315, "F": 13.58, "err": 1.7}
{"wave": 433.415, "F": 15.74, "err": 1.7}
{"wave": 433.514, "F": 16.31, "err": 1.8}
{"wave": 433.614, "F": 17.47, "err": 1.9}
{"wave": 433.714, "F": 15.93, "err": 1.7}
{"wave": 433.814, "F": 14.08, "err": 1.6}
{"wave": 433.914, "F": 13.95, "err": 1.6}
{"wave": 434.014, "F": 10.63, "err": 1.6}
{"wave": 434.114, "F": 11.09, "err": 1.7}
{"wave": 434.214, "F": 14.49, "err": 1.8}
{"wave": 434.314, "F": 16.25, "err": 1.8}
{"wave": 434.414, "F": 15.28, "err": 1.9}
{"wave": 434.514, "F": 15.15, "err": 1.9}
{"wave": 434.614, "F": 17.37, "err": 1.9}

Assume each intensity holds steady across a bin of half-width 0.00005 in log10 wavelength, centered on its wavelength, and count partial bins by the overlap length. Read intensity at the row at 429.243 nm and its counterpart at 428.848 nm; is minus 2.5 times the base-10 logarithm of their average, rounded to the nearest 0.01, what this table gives -2.93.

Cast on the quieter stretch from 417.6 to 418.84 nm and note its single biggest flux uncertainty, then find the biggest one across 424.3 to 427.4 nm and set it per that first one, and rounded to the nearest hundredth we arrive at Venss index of 0.94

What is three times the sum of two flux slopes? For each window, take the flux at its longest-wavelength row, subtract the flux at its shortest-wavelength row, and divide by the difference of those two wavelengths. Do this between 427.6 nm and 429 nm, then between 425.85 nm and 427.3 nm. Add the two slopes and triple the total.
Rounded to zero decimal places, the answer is -17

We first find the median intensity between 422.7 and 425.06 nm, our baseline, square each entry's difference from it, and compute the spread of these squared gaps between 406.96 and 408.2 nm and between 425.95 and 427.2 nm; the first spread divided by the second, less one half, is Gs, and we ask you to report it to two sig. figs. 0.16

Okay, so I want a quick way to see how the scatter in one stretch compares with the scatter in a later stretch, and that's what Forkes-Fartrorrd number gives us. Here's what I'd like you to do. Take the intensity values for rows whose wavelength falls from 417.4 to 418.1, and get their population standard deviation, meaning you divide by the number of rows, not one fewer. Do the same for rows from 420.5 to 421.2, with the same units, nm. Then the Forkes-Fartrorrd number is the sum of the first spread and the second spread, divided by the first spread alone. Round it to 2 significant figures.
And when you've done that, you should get 3.2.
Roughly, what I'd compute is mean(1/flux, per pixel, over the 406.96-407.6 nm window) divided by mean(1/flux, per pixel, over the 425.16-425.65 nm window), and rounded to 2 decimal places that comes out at 0.89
